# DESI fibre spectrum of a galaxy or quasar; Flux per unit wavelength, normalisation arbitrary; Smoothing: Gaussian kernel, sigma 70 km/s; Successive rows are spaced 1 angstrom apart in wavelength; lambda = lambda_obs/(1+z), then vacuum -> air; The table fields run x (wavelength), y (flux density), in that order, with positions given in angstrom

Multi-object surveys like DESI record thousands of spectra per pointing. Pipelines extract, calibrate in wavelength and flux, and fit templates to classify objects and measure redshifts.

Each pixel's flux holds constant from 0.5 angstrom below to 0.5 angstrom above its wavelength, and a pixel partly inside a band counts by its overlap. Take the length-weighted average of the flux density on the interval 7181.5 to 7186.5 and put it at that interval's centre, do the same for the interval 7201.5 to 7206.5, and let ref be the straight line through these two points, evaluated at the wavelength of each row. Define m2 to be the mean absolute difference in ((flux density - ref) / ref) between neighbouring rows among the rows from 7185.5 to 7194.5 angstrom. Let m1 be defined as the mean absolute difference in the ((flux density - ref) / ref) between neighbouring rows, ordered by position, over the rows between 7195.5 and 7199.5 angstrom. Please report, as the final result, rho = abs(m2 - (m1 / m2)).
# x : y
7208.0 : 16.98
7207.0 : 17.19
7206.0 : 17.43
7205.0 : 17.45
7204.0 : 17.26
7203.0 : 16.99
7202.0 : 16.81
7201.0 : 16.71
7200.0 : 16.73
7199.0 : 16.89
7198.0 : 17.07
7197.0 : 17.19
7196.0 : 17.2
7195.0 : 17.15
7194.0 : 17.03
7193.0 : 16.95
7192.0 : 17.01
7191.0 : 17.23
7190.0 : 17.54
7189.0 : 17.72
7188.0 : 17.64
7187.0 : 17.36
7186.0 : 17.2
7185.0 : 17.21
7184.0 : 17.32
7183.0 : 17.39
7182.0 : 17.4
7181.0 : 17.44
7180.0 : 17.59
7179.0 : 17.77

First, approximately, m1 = 0.0057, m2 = 0.0099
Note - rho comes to 0.6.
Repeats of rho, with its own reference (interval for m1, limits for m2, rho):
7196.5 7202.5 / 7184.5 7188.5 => 0.7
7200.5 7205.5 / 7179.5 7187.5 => 2.6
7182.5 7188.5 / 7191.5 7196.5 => 1.5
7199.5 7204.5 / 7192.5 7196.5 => 1.6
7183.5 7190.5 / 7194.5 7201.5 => 1.6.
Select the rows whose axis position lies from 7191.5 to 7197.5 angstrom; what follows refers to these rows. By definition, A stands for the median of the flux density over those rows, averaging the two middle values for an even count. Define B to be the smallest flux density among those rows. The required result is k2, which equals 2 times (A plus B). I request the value 68.1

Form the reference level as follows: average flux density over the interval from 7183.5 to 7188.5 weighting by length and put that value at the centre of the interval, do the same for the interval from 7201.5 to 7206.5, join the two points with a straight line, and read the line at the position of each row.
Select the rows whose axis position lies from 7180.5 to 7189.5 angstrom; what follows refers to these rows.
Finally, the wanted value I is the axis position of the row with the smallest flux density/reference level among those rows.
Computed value 7186.0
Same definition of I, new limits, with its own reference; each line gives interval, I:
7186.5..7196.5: 7193.0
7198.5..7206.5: 7201.0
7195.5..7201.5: 7201.0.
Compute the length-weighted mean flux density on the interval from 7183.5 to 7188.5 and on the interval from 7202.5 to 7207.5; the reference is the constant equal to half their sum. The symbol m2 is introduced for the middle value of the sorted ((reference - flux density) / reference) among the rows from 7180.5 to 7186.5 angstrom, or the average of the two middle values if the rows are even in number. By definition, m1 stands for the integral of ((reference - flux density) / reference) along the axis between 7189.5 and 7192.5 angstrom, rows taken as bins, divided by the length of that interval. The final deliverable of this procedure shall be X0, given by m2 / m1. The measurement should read -1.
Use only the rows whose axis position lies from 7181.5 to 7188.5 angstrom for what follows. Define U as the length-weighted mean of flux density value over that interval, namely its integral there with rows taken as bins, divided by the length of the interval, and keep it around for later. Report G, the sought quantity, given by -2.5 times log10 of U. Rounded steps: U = 17.4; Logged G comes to -3.10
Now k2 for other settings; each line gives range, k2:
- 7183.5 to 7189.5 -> 69.1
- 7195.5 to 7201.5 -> 67.4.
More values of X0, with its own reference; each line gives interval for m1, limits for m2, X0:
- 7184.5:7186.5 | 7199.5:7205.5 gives 4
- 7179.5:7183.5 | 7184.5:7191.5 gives 0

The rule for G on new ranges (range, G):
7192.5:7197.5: -3.08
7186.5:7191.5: -3.11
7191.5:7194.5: -3.08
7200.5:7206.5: -3.08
